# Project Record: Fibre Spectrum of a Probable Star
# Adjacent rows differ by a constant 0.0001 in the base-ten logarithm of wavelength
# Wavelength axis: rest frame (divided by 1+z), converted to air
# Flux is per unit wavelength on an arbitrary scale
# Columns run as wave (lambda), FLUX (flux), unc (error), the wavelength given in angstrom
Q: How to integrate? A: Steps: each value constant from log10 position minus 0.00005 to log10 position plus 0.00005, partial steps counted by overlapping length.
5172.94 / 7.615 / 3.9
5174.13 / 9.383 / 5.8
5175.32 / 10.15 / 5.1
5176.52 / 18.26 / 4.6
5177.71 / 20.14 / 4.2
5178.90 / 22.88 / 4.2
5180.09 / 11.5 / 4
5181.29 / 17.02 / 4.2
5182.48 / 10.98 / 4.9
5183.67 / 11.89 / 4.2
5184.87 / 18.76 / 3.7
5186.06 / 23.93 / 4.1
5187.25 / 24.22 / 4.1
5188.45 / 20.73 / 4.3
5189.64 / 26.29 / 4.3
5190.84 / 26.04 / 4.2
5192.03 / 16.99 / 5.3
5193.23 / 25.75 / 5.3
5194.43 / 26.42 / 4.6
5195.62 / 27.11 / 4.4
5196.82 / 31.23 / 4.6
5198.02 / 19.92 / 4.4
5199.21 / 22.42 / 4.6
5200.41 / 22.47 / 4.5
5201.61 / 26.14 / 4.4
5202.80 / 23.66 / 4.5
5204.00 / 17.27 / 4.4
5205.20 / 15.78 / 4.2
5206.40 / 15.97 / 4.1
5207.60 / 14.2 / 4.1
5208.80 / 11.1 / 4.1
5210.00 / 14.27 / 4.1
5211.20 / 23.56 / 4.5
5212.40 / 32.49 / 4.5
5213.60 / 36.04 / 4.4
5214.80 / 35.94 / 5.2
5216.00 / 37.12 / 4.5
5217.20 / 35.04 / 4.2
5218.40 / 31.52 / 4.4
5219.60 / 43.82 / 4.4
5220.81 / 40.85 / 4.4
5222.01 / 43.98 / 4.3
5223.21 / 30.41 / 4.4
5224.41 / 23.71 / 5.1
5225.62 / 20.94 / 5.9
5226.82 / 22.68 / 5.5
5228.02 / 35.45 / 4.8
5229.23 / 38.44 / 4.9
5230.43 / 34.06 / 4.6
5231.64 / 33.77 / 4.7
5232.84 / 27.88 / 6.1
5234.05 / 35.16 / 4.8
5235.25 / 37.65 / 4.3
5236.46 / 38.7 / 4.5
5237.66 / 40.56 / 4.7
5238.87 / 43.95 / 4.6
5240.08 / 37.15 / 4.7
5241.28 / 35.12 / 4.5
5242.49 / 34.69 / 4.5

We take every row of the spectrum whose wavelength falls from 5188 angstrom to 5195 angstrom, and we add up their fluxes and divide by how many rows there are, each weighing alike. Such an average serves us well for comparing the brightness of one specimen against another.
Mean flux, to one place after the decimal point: 23.7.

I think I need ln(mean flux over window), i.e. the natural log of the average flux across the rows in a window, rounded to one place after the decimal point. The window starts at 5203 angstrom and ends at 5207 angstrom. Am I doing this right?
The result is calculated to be 2.8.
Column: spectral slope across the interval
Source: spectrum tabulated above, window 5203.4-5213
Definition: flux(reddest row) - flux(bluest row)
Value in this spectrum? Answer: 15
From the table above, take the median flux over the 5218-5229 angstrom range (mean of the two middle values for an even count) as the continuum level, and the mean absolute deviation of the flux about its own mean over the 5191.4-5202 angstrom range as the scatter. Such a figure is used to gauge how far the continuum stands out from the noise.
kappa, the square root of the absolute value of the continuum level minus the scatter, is 5.3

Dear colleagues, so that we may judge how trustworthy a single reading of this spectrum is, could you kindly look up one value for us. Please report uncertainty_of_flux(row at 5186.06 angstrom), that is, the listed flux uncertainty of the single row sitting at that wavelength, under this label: 4.10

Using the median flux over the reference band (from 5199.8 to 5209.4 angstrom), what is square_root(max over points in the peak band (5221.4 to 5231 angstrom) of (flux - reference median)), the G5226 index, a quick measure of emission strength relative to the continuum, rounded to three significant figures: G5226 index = 5.23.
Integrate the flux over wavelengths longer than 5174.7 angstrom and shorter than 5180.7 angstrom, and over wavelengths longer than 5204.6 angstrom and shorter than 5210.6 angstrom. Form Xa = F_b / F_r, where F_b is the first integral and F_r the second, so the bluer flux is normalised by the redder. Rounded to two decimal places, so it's 1.16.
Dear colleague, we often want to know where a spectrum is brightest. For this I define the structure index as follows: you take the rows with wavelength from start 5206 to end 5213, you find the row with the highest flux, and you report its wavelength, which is 5212.40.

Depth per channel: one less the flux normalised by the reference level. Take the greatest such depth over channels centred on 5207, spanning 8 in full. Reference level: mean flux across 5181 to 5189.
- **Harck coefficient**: 0.39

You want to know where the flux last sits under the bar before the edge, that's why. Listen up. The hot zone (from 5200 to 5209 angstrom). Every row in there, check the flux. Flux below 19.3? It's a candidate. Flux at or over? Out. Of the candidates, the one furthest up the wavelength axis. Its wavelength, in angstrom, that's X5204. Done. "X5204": 5208.80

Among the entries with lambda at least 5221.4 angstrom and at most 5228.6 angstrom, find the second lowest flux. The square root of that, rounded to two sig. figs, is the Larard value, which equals 4.8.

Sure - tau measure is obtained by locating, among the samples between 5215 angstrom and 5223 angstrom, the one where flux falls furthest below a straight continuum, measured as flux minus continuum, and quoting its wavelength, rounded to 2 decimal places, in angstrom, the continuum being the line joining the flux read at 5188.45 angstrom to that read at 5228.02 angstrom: 5218.40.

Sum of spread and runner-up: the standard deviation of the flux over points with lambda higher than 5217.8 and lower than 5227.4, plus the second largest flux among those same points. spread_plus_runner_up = 53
